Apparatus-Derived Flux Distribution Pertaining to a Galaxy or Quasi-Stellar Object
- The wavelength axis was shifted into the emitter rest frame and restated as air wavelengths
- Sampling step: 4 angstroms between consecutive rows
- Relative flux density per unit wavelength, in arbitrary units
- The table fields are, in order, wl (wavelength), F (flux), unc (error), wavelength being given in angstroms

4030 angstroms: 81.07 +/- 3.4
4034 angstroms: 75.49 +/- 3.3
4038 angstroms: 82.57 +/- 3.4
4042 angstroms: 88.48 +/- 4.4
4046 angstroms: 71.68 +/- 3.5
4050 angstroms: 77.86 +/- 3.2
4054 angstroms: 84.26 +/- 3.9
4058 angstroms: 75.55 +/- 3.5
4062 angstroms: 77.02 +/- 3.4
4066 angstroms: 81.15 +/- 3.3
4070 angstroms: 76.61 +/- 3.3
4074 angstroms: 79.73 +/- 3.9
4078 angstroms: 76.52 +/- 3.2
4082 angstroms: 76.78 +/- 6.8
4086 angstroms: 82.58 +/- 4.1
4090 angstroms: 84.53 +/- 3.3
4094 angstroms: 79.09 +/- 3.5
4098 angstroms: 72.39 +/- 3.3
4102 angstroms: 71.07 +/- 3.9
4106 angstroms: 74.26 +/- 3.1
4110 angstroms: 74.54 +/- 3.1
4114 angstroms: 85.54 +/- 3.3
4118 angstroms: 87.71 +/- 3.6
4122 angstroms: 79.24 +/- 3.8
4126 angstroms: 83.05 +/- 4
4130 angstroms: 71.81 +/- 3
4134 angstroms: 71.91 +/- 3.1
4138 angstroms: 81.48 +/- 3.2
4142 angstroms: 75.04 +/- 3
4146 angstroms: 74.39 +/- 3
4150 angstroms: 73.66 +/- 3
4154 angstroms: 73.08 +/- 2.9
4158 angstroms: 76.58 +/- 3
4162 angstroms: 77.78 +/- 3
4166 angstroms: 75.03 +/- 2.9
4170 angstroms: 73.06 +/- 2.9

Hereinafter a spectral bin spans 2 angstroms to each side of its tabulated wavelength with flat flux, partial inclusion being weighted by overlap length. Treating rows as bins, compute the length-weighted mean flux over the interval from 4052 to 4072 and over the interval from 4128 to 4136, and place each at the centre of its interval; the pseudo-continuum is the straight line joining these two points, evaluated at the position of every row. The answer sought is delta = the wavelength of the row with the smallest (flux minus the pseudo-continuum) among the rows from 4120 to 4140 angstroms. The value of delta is 4130 angstroms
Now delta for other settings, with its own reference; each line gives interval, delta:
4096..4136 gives 4102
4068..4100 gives 4098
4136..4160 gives 4154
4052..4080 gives 4058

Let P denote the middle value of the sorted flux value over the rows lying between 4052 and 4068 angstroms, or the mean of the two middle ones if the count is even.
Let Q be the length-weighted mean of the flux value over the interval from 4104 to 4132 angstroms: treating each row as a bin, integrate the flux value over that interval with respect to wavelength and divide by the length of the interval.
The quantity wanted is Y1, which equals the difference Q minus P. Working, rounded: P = 79.1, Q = 79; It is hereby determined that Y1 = 0.4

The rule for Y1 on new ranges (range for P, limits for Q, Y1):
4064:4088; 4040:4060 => 1.3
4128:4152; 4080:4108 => 3.2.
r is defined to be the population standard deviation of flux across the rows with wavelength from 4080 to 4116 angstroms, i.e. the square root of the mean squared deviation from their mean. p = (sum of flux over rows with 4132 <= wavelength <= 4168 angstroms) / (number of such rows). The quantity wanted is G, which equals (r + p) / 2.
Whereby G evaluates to 40.2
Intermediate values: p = 75.4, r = 5.0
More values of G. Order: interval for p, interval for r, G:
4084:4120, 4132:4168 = 40.9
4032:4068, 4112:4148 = 42.5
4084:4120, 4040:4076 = 41.9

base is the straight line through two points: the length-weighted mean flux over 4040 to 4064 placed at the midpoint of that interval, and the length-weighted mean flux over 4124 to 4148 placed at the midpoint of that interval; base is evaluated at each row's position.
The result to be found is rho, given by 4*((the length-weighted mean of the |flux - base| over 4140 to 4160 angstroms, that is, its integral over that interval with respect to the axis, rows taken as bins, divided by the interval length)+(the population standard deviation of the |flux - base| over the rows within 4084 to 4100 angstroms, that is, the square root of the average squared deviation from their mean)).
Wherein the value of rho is 14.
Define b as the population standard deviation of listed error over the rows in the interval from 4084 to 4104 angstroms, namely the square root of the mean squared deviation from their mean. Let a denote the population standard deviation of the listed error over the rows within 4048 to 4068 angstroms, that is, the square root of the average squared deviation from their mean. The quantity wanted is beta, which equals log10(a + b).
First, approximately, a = 0.24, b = 0.32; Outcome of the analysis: -0.25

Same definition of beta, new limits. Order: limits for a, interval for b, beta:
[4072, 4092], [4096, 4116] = 0.21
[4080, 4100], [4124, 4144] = 0.23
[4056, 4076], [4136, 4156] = -0.49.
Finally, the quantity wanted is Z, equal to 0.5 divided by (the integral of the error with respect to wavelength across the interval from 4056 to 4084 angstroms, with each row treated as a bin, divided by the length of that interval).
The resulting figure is 0.128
